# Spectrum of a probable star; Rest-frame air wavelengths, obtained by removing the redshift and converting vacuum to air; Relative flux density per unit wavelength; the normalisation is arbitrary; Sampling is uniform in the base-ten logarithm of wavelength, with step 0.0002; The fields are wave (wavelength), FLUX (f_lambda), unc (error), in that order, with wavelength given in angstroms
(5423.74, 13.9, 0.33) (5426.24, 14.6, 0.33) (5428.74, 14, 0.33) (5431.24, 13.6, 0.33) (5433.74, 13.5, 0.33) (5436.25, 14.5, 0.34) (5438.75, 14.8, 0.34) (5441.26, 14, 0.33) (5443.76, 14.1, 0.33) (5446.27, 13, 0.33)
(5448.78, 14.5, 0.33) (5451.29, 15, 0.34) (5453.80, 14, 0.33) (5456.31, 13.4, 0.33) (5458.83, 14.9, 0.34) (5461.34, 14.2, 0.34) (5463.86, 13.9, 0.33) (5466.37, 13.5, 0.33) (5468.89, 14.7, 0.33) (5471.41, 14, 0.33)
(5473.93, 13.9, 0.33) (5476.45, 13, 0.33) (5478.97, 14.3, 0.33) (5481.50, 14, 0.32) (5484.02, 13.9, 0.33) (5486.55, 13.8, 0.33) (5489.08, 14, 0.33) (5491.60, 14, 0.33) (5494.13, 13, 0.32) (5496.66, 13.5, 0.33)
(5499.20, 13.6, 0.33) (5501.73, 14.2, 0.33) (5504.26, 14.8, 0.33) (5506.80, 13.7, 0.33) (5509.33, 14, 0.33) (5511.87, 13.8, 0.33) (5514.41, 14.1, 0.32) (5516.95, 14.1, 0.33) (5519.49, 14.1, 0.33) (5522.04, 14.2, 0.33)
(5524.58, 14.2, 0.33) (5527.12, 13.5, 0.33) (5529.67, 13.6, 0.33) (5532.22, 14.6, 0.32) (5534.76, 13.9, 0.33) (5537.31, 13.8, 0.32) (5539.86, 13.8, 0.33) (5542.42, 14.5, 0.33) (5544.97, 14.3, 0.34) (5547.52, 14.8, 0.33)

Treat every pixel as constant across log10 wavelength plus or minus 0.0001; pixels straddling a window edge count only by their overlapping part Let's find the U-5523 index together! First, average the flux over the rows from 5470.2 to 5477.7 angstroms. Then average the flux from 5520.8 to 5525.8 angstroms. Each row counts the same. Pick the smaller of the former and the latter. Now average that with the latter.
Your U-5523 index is 13.9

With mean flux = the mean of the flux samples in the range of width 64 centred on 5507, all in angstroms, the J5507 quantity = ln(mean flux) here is 2.63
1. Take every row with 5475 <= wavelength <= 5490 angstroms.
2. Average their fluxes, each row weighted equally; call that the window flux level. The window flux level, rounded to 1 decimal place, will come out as 13.8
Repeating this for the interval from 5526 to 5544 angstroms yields 14.0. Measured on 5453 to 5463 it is 14.1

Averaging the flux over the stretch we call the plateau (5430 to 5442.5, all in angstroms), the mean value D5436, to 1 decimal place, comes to 14.1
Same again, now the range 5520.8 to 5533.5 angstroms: 14.0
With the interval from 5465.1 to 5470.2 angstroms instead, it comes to 14.1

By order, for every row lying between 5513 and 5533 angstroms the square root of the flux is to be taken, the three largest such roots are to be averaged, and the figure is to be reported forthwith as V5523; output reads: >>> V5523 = 3.79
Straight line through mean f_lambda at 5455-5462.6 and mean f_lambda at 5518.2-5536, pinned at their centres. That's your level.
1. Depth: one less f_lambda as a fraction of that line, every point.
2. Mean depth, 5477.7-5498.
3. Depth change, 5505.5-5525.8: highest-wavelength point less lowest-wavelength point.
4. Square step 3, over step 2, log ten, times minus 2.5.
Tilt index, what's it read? 2.9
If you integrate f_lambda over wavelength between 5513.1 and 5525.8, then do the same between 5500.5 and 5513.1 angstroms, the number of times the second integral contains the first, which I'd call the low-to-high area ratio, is 0.99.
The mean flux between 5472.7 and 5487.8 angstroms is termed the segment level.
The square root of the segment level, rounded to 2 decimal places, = 3.72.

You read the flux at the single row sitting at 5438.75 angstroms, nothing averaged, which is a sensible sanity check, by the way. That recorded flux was 14.8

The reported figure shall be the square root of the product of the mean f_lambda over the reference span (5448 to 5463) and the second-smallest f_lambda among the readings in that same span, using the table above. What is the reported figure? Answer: 14.2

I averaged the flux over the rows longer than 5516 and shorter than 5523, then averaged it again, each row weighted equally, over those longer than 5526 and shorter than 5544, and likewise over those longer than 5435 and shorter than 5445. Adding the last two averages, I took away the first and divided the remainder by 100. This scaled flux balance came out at 0.142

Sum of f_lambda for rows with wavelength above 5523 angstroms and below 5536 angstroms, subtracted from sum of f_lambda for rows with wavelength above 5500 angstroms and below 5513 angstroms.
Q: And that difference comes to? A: 0.70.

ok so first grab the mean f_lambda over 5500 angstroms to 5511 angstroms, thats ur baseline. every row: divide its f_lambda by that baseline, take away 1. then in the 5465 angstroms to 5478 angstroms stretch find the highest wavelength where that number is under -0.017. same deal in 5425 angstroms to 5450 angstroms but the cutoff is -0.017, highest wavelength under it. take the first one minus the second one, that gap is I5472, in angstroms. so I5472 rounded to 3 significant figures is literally 30.2 angstroms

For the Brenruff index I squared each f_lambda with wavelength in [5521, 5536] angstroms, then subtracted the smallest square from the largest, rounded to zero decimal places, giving 31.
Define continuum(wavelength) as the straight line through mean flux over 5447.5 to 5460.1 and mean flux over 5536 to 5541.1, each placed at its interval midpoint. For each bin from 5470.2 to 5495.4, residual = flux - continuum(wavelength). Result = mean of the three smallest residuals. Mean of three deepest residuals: -0.9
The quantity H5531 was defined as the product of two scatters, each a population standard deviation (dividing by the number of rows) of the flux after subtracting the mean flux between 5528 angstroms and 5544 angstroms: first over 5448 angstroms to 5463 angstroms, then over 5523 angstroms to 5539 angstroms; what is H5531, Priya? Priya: 0.20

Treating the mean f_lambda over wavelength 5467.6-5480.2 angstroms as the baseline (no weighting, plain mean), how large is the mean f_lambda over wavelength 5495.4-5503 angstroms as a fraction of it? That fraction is 0.98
